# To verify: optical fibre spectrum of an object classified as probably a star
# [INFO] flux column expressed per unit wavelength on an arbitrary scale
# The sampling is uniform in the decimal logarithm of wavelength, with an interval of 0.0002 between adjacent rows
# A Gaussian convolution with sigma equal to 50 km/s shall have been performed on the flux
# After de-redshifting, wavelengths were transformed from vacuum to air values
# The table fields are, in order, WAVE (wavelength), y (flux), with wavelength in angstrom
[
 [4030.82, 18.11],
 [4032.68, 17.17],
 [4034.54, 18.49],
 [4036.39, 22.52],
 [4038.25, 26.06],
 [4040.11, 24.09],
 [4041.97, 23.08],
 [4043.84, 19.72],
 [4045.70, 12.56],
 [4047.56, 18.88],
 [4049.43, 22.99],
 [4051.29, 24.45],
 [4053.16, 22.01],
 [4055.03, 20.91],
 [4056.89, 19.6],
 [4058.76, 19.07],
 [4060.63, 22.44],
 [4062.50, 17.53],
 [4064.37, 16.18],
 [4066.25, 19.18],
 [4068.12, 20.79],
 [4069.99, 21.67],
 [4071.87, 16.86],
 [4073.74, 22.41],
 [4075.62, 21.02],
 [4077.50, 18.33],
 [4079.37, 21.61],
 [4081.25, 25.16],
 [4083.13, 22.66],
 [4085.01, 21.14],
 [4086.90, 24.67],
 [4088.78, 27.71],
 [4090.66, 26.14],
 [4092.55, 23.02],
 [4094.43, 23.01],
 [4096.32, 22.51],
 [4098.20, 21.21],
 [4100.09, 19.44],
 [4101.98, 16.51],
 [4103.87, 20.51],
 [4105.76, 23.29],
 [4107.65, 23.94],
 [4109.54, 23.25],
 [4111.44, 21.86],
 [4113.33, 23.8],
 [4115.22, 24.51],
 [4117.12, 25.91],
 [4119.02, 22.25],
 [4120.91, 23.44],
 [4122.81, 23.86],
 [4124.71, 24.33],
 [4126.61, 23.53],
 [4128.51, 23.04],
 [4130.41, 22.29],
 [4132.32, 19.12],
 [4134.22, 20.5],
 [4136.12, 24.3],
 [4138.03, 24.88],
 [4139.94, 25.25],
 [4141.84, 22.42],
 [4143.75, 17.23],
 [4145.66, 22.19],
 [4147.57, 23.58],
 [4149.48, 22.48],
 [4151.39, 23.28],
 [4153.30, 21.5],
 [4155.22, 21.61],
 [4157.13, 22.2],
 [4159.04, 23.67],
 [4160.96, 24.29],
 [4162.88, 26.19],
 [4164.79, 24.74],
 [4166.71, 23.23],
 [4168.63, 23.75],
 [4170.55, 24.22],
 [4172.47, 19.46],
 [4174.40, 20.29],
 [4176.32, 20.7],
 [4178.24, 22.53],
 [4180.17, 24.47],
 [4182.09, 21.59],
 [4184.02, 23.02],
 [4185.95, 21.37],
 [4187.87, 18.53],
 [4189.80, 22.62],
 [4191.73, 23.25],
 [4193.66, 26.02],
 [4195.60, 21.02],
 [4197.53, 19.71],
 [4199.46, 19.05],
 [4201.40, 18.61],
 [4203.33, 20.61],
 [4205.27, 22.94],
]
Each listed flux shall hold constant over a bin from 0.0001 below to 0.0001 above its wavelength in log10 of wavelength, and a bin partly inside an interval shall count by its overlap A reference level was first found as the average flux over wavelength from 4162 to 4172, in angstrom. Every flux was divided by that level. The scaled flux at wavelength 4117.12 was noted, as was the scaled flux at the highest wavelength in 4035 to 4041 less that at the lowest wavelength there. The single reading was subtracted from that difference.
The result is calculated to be -1.0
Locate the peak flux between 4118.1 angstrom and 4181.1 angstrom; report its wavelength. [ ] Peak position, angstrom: 4162.88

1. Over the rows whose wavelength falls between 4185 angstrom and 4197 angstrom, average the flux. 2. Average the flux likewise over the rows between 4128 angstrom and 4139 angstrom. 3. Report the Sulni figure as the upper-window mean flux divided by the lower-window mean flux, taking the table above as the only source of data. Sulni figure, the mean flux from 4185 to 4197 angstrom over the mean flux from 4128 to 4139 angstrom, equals 0.99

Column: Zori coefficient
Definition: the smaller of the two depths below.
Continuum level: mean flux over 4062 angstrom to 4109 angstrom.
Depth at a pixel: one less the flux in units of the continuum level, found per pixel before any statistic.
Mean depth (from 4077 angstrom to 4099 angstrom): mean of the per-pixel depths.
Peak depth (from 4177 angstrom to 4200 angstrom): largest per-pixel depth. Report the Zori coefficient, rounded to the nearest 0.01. -0.08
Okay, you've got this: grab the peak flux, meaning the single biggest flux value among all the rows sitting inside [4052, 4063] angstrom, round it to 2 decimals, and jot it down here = 22.44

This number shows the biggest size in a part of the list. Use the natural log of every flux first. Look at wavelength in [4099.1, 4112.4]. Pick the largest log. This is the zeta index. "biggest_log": 3.18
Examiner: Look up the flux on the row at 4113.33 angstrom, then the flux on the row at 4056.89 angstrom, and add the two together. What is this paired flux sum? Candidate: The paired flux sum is 43.4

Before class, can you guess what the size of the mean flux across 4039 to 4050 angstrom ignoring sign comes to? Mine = 20.2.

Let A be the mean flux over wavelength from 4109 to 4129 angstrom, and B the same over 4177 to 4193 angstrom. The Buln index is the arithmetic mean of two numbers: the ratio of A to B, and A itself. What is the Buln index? 12.3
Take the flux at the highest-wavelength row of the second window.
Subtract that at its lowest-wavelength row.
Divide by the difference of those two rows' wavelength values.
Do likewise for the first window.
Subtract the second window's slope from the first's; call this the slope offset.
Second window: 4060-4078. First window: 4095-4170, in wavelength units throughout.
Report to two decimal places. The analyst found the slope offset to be 0.26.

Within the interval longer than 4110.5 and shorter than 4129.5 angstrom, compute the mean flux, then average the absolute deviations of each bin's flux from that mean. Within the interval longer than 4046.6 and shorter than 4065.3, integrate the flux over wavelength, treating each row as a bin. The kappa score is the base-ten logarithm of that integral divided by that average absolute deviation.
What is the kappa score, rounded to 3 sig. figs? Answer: 2.66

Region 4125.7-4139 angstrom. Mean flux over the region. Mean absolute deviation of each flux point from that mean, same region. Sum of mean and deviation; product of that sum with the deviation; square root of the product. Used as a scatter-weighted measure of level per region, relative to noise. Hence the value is 6.25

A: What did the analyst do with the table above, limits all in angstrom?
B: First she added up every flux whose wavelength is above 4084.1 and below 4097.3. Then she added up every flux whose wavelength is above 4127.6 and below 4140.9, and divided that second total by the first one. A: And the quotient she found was 0.95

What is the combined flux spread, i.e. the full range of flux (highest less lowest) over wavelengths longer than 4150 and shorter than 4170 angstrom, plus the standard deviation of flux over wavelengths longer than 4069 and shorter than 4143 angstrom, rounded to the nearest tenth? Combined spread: 7.1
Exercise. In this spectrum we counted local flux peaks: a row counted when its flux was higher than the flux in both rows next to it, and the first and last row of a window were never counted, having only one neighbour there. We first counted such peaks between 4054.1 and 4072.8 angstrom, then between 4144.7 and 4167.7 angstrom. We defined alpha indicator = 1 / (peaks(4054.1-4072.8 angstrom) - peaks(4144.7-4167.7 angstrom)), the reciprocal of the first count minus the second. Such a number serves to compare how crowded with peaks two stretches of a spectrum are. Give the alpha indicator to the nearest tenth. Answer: -1.0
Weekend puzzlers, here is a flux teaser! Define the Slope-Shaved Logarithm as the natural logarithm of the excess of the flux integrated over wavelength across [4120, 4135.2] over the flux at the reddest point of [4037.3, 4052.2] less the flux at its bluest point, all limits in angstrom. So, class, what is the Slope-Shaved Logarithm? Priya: 5.840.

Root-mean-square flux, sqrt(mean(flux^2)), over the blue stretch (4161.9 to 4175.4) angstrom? 23.2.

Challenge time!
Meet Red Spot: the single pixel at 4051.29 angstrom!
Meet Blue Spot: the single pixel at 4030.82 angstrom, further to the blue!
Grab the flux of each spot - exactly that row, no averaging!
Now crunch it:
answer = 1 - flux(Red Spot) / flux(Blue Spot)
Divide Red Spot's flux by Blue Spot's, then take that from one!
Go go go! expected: -0.35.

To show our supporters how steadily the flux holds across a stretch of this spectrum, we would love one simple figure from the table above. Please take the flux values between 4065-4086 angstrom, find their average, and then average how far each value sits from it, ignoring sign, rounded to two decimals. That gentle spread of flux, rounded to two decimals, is 1.60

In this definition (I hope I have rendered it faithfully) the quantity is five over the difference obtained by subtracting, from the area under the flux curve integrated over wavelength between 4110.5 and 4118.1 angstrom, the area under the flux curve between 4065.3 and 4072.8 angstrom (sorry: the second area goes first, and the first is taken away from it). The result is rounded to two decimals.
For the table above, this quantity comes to -0.14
